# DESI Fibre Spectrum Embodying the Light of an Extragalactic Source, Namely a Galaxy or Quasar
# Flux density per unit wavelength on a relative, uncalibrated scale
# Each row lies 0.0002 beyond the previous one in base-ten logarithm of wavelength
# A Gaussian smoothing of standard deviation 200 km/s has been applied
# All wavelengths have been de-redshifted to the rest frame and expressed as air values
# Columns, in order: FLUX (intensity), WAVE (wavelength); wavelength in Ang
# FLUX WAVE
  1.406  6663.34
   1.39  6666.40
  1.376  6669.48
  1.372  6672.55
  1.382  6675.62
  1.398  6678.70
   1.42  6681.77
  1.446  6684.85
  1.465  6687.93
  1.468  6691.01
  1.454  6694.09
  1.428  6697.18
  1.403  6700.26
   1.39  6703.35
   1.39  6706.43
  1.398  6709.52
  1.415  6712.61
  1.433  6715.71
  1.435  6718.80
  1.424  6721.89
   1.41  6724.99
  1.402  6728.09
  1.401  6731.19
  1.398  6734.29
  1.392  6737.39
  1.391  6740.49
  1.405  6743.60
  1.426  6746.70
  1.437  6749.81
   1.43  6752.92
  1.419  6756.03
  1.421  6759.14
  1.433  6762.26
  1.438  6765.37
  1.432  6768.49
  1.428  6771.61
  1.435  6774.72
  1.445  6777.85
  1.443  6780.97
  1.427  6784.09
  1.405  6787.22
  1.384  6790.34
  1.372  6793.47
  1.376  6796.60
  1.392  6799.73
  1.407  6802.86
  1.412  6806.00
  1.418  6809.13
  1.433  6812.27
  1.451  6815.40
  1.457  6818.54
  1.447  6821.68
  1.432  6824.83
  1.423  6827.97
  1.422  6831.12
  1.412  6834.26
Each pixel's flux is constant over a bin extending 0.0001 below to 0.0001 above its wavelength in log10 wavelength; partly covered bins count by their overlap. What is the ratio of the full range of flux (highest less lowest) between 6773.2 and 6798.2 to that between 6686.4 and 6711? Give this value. 0.9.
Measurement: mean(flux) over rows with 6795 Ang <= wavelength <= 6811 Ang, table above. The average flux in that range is 1.40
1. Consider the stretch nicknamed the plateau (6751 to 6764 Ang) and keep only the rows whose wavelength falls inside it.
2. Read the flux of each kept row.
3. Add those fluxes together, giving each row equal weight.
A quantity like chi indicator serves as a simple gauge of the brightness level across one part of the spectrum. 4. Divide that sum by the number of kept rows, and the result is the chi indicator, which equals 1.43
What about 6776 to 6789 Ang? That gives 1.43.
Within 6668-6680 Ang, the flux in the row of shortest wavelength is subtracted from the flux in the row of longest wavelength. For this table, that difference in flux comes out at 0.022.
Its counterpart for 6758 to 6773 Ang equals 0.007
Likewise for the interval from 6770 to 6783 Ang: 0.015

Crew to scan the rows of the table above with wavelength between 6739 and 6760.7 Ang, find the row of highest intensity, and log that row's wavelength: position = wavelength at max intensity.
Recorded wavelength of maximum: 6749.81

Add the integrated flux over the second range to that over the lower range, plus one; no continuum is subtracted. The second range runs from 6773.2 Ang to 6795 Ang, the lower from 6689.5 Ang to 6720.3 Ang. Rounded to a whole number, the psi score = 76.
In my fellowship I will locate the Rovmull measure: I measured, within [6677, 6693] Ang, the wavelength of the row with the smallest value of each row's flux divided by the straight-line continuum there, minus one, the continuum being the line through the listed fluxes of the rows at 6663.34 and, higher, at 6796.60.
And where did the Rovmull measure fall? 6678.70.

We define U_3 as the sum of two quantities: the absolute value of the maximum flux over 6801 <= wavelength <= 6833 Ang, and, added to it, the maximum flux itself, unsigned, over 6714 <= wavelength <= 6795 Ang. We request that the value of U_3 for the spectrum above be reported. 2.90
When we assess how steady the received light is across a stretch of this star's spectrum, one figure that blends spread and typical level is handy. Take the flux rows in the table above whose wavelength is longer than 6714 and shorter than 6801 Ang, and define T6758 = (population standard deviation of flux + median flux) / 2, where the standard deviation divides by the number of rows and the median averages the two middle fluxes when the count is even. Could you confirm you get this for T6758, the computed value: 0.722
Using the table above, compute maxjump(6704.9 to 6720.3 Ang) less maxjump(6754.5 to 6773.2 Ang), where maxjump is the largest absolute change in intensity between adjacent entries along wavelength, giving 0.006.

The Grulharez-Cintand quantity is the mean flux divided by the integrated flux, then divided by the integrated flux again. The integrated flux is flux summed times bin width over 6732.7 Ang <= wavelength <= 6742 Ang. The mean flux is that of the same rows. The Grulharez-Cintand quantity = 0.0083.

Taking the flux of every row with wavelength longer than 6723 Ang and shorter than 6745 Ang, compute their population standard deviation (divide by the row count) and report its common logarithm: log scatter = -2.20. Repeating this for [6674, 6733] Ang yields -1.60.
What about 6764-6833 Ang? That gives -1.63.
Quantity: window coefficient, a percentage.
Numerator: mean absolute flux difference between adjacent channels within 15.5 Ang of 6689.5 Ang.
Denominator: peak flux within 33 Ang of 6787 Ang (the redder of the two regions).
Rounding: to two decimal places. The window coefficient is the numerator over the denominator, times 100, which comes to 1.25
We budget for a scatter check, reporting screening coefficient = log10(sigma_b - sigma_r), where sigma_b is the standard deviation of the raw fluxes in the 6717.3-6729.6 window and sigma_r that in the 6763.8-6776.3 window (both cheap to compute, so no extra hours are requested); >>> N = -2.0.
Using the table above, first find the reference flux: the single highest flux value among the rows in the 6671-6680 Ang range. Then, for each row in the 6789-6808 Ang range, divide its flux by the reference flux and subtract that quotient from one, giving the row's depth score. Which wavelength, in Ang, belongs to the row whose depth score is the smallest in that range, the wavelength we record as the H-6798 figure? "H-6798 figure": 6806.00 Ang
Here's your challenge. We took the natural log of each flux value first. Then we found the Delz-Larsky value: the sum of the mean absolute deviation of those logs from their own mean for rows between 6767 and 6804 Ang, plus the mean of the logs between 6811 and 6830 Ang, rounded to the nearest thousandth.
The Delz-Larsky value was 0.381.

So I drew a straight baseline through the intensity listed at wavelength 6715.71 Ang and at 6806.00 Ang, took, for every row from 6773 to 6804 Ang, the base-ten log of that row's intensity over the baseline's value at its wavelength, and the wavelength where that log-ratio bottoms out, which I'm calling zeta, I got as 6793.47 Ang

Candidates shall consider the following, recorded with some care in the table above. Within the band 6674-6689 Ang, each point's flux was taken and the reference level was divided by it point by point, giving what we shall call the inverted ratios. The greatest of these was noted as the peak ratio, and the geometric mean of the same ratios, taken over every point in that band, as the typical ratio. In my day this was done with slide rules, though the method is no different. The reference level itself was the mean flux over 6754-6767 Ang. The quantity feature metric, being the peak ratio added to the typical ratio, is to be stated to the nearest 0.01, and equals 2.04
